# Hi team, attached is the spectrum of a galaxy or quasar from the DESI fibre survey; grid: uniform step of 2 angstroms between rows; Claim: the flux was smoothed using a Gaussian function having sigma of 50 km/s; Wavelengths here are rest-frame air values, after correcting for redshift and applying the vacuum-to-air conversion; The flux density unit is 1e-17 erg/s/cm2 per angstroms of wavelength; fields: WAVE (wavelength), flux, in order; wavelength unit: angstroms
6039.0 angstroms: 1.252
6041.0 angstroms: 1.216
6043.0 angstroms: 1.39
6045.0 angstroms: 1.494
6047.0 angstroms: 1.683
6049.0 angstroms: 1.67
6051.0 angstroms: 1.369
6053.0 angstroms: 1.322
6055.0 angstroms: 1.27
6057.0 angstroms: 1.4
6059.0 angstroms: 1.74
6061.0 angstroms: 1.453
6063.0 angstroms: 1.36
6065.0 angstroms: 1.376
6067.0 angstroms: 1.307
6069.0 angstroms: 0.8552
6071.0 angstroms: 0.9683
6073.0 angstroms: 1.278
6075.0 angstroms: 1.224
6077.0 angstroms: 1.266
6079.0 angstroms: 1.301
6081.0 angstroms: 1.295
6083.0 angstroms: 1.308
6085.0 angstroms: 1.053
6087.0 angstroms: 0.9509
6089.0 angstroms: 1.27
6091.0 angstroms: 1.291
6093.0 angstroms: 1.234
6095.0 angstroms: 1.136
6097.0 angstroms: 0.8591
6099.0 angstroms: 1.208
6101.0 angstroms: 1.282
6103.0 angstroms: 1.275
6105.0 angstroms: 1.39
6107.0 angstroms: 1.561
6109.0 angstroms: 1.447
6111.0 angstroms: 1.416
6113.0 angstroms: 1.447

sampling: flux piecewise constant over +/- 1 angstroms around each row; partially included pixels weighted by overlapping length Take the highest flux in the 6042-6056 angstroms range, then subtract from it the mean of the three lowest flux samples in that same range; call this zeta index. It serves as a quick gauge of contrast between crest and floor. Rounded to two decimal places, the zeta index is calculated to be 0.36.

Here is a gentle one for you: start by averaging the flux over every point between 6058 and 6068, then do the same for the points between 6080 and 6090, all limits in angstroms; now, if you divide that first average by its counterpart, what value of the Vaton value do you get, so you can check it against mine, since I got 1.23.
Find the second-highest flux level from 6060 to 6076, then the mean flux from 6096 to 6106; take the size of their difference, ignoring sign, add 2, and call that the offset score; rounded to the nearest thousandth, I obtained 2.173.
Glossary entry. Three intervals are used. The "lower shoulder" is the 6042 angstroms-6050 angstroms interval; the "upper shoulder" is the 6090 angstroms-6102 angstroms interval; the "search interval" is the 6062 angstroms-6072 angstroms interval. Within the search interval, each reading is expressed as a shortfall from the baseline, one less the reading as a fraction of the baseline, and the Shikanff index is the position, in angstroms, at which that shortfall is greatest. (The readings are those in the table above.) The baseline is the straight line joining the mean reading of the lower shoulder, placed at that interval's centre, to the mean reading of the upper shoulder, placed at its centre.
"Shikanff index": 6069.0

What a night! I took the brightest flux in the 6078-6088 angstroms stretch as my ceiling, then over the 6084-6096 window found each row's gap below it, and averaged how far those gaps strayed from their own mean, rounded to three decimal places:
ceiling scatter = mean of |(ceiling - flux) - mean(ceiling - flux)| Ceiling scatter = 0.109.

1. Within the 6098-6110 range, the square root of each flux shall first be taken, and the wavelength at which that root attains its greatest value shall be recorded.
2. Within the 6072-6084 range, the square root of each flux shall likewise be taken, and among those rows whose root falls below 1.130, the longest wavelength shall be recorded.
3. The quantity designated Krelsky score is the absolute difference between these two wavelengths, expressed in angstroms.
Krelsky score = 30 angstroms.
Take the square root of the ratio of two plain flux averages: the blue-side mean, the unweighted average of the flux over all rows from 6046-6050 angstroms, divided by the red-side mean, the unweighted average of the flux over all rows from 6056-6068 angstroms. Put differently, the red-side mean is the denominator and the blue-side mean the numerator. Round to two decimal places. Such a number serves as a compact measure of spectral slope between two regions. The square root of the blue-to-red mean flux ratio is 1.08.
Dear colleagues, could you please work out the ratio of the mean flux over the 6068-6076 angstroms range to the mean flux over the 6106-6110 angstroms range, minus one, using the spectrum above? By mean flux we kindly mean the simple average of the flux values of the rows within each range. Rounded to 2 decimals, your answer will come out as -0.28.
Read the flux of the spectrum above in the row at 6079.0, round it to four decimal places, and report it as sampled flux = 1.3010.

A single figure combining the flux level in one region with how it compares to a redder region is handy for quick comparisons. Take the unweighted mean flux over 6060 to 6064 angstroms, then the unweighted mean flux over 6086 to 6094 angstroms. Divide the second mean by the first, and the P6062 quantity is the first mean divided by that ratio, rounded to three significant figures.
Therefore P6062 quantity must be 1.67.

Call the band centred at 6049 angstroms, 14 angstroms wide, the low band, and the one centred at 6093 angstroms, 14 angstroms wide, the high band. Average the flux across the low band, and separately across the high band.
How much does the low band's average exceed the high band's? 0.32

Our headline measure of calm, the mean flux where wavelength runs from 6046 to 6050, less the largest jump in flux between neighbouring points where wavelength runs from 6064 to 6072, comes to 1.2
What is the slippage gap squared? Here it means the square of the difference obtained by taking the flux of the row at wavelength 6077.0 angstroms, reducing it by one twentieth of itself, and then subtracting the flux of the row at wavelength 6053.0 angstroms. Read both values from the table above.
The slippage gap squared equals 0.0142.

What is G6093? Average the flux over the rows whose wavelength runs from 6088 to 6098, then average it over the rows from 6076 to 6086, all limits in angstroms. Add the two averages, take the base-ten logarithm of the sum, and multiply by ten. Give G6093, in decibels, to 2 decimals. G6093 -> 3.81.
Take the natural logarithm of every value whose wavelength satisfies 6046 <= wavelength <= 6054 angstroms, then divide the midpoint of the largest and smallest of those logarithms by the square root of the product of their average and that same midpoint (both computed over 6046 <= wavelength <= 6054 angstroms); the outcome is 0.99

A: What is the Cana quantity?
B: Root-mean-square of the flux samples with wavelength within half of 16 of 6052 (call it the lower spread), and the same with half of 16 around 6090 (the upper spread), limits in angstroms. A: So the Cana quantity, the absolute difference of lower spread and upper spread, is 0.35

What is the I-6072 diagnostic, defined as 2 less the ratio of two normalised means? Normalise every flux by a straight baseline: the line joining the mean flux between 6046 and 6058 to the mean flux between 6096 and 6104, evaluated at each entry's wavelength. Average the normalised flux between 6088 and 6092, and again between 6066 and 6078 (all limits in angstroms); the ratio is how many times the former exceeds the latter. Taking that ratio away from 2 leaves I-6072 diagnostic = 0.79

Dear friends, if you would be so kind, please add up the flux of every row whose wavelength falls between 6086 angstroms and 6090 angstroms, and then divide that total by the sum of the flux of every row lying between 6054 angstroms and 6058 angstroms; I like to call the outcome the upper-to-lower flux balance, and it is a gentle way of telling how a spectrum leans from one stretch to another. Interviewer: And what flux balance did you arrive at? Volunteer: 0.83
